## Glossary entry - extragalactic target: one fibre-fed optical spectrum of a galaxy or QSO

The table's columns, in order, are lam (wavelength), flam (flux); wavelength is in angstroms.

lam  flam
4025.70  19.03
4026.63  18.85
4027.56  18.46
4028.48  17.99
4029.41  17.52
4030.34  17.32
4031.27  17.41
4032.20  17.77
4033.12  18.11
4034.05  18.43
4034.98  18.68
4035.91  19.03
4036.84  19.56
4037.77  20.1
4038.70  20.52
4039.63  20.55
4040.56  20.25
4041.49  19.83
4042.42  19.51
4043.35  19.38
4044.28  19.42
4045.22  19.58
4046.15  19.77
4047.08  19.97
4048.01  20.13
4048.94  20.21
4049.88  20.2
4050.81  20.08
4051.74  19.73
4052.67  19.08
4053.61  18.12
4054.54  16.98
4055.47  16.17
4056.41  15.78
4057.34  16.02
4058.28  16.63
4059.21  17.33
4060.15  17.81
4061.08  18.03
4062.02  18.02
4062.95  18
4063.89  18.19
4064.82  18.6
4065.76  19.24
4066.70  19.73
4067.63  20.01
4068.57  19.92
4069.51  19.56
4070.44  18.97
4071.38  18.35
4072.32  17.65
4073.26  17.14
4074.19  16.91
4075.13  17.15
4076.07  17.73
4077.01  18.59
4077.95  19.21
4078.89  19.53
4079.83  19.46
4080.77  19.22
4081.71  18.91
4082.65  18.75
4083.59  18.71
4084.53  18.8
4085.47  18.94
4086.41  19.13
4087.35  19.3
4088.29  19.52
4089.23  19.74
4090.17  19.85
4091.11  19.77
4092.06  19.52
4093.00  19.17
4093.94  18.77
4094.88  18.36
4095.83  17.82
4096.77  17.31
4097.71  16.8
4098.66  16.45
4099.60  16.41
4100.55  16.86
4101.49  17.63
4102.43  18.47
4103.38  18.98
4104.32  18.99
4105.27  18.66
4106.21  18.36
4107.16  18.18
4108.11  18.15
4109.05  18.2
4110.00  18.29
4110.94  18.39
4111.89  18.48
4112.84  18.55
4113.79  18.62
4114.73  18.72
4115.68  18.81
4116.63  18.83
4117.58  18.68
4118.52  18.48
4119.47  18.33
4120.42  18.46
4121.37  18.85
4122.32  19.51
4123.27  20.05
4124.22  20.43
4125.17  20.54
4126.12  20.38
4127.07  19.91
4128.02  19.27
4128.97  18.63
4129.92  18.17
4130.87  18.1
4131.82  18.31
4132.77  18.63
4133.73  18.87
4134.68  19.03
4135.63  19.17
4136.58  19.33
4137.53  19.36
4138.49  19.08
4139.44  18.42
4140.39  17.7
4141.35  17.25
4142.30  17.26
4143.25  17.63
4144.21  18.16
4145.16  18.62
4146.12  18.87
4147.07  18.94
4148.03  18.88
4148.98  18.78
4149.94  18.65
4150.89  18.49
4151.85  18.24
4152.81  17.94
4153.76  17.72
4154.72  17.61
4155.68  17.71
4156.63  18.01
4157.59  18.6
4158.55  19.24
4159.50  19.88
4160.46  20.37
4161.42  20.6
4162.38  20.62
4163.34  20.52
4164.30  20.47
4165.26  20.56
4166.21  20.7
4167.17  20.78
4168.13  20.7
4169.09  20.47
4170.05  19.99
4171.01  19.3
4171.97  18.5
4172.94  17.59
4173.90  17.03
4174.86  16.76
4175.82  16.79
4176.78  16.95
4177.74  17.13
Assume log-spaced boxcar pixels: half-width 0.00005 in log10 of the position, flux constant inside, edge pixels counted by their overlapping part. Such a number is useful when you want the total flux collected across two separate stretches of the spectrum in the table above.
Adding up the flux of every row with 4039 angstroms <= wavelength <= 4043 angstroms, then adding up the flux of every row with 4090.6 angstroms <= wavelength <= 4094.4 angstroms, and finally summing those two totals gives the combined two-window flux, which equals 157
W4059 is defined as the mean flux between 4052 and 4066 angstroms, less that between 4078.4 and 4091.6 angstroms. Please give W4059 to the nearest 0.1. -1.7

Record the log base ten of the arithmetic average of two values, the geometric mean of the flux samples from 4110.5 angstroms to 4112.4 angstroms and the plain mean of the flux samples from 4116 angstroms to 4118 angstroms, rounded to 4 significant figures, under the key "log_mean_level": 1.269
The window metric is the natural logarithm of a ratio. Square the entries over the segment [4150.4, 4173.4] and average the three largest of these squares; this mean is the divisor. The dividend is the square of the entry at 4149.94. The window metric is -0.21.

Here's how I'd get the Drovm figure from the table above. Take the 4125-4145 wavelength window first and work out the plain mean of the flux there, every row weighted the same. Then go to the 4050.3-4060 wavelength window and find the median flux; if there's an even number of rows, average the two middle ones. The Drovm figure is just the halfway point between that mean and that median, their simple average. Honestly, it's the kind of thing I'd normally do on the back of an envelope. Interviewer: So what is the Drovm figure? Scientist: 17.9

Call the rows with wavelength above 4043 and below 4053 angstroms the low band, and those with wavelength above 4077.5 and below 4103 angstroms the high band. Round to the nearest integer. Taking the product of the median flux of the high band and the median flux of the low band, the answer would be 374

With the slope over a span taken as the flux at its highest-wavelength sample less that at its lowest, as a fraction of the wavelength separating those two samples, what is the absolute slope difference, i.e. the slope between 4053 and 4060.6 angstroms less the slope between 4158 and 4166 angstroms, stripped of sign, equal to 0.24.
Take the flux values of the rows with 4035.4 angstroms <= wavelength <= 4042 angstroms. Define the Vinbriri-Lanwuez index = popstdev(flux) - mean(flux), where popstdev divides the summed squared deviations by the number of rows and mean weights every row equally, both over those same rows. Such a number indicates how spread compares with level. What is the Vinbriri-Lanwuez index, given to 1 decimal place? -19.5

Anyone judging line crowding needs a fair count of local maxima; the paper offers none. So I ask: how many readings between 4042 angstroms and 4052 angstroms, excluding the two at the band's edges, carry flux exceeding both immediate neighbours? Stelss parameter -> 1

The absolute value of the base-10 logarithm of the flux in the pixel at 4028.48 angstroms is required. 1.26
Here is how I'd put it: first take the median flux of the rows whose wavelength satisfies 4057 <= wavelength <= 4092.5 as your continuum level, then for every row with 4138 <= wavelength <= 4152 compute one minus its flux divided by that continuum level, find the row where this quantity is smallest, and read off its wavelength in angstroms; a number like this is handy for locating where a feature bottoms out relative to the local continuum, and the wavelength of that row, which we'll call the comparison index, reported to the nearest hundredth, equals 4138.49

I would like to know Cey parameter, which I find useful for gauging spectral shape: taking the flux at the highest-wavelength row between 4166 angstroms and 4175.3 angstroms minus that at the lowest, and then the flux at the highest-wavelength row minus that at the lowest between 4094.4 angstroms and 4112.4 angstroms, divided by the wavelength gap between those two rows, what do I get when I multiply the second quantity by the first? -0.028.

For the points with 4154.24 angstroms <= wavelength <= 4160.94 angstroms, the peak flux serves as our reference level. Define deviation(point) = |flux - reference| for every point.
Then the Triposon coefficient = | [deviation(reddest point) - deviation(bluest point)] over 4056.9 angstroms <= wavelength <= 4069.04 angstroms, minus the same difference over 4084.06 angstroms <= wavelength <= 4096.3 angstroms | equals 4.9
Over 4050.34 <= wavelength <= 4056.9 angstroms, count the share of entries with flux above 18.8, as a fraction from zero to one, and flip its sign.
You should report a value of -0.43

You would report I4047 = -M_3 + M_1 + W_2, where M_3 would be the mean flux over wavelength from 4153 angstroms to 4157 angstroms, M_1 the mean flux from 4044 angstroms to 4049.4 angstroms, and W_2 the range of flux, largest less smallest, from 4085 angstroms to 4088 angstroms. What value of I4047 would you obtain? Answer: 2.4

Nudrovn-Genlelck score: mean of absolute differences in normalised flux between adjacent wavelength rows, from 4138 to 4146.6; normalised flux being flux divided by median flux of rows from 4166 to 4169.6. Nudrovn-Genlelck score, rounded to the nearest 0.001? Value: 0.021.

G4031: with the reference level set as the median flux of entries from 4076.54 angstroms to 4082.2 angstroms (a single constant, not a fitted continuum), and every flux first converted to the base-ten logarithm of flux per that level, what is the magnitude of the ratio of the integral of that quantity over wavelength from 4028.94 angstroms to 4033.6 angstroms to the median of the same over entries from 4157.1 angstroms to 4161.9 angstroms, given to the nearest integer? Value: 12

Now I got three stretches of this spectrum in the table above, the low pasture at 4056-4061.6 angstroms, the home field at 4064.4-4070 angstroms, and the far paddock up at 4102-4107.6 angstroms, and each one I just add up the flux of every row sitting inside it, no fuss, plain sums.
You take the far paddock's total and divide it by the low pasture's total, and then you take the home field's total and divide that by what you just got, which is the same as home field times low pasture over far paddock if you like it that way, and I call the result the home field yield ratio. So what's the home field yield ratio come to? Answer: 107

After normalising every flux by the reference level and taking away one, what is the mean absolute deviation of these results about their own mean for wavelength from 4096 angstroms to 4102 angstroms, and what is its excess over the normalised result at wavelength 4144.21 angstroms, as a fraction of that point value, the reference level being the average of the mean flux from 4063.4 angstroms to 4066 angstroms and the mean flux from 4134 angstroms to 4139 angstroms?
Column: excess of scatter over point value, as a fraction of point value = -1.5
